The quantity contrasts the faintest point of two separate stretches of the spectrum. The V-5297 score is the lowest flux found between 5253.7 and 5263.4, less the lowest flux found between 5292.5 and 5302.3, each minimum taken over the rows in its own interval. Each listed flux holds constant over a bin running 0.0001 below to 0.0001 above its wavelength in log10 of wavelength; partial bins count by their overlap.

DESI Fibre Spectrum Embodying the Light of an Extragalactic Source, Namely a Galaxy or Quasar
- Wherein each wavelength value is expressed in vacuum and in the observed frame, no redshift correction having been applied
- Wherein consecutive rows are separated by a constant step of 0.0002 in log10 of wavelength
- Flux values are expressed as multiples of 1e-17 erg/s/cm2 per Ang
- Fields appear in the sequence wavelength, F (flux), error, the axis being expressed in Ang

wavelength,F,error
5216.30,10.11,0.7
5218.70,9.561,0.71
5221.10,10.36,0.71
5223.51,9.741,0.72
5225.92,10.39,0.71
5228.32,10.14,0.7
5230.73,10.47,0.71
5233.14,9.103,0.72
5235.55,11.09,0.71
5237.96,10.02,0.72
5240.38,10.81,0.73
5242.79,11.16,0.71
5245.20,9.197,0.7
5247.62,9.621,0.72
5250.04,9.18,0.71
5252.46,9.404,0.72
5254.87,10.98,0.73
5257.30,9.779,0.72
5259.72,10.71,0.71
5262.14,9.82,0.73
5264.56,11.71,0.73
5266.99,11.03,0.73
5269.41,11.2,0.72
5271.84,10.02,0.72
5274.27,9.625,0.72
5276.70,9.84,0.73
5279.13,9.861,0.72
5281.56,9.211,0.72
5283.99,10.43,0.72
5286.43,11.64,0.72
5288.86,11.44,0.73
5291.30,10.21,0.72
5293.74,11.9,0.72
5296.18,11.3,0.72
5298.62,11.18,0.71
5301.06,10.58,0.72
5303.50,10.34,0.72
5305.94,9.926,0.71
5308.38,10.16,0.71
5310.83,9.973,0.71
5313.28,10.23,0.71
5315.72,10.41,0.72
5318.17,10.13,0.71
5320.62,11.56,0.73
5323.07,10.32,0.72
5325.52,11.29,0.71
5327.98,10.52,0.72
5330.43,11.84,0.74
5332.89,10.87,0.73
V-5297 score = -0.80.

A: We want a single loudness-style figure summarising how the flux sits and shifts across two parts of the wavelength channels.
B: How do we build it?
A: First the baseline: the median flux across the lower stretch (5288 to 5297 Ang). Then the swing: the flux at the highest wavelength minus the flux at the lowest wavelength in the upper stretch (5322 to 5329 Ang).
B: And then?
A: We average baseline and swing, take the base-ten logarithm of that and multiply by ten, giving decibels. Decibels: 7.6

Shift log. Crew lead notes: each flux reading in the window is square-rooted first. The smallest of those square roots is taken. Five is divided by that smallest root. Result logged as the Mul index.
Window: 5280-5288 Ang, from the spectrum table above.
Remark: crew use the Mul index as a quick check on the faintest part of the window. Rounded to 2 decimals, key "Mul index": 1.65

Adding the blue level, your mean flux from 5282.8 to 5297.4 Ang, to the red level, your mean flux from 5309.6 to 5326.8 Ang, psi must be 21.7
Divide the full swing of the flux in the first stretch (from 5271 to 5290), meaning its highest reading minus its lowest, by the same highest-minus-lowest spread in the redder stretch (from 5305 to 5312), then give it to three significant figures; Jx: 10.4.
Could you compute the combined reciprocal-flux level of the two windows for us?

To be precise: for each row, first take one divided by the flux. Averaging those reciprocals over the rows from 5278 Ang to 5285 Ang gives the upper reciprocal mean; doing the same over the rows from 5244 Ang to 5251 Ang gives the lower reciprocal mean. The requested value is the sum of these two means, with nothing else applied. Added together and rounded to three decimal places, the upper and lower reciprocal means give 0.209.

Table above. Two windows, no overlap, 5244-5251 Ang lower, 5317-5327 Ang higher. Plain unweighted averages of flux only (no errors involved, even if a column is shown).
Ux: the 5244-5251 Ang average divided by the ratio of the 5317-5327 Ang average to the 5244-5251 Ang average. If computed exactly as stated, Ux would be 8.0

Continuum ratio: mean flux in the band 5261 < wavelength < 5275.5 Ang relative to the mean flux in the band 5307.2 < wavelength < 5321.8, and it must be 1.02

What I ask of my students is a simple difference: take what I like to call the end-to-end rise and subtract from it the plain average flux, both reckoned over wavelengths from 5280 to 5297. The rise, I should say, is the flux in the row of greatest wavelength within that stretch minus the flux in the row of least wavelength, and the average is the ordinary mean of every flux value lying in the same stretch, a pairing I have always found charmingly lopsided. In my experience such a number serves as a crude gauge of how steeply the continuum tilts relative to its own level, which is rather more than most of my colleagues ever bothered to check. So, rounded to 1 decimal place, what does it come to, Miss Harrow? -8.8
